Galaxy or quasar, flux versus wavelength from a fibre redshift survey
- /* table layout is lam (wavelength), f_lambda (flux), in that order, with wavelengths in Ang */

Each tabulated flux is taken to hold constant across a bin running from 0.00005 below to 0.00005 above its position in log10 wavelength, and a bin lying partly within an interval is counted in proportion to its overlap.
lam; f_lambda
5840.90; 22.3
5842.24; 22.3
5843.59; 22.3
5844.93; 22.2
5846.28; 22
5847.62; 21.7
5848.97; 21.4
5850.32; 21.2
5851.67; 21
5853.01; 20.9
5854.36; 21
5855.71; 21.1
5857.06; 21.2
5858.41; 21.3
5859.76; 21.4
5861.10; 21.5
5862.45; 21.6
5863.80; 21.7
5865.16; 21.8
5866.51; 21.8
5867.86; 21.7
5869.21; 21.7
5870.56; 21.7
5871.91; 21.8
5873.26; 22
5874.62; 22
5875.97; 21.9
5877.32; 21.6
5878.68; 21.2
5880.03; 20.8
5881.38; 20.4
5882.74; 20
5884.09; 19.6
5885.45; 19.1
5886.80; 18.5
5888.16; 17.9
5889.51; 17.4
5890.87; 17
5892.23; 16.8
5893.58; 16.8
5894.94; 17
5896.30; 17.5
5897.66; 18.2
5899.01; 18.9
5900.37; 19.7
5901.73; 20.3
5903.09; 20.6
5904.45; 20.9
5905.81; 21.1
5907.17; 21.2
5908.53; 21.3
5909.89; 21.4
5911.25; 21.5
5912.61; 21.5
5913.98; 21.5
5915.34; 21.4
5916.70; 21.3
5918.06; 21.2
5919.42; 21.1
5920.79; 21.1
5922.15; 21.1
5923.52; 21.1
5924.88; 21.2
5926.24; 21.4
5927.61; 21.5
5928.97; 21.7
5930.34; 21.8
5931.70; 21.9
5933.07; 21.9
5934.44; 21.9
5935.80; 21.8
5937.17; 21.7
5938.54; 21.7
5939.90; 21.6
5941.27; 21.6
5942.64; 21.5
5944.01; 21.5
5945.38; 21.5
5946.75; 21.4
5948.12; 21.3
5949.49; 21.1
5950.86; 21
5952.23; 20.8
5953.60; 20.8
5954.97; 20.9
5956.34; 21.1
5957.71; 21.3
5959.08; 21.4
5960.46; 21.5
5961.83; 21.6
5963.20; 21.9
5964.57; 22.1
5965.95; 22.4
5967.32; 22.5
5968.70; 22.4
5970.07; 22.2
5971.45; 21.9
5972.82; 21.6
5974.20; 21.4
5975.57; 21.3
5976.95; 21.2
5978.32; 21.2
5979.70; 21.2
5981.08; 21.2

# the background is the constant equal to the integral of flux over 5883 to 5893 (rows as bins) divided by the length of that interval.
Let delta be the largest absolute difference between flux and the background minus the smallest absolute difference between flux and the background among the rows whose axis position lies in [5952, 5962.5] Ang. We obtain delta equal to 0.8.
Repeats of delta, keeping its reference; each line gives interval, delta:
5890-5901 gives 1.5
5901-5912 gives 1.2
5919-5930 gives 0.6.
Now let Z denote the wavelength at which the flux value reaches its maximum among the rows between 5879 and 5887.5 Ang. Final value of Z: 5880.03 Ang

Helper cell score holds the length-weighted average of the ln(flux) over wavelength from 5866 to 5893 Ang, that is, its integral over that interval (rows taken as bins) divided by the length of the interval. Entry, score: 3.00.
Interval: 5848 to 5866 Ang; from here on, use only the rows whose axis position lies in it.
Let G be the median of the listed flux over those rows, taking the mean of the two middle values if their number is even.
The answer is 21.3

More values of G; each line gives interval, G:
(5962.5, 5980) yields 21.9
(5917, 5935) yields 21.4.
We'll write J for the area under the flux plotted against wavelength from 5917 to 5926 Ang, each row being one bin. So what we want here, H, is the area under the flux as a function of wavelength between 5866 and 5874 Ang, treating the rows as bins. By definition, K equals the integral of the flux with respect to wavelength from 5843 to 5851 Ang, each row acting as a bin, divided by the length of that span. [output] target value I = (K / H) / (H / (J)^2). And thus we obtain 26.0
